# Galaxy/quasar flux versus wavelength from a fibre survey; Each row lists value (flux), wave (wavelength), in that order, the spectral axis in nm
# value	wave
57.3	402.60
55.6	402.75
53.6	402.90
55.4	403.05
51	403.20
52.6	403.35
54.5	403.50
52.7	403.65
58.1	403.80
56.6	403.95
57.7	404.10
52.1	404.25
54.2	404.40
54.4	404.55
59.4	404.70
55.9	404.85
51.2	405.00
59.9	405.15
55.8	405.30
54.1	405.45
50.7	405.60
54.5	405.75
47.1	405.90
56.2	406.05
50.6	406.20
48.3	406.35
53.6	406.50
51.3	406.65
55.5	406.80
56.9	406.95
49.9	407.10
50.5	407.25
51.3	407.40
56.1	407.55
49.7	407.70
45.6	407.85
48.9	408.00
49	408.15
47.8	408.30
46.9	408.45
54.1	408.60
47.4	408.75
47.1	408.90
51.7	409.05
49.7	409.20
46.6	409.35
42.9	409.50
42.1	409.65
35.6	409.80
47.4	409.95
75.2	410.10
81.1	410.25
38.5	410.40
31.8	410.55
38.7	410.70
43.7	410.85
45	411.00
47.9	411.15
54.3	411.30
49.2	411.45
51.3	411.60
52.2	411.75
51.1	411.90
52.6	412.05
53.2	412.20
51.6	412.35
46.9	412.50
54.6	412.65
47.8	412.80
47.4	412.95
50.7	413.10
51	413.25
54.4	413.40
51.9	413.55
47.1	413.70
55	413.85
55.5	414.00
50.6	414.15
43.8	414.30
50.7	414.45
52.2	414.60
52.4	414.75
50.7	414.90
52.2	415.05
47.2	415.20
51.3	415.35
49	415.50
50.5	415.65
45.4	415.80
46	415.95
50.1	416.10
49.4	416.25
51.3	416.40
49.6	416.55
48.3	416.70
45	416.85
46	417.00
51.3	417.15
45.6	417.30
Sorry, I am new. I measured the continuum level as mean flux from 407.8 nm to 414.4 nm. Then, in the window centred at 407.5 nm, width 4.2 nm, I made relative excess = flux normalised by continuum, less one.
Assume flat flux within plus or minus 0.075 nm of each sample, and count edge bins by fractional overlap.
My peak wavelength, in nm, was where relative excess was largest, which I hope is 406.95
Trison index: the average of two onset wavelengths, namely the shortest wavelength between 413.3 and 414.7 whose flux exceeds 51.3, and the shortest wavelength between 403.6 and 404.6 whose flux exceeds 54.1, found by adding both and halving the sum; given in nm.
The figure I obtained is 408.60 nm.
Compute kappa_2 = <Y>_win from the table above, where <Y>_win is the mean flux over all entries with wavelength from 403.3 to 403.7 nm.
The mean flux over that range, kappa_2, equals 53.3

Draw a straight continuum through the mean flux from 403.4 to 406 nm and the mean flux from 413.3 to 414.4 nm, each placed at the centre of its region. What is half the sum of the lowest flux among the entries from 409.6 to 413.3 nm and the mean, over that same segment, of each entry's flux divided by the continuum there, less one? 16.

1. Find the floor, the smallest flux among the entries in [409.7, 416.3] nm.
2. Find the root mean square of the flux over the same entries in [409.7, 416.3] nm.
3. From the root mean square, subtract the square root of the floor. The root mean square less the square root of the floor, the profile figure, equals 45.1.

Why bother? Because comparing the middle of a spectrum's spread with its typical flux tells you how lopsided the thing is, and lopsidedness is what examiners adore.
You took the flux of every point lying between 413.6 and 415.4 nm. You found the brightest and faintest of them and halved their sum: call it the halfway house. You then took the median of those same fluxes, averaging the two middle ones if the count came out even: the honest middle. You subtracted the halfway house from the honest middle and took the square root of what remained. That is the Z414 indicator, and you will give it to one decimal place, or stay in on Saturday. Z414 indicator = 1.2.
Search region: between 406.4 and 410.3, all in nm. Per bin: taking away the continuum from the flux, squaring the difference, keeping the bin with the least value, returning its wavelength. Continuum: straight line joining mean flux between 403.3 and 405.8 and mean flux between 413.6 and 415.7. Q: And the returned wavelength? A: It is 406.50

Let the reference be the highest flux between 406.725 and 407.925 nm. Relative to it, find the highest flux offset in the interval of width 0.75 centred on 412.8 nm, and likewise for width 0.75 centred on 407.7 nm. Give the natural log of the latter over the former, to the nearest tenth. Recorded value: -1.1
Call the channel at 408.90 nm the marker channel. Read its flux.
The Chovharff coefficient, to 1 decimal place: 47.1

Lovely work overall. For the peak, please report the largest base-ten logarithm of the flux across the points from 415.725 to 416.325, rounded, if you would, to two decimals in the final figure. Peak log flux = 1.70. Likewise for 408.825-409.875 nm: 1.71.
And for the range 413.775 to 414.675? 1.74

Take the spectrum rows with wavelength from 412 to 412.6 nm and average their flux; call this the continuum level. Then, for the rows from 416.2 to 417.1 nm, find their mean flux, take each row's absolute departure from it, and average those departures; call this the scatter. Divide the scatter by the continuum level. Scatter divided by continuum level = 0.0361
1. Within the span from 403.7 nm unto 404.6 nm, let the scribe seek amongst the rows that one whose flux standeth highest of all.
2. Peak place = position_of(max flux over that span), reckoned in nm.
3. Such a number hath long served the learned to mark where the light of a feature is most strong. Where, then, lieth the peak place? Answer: 403.80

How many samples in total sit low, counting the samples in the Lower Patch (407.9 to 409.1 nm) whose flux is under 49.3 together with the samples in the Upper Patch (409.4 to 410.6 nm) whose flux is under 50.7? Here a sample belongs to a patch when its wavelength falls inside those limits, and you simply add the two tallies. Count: 12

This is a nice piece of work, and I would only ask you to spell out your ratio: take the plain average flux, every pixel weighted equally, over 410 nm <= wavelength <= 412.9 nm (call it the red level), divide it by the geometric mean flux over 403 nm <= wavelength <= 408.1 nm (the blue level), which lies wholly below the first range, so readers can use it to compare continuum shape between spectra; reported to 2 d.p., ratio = 0.96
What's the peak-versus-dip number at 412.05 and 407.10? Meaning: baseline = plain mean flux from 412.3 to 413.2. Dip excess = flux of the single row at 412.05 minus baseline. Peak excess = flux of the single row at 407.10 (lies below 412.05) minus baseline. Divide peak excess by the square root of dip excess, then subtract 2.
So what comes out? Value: -2.0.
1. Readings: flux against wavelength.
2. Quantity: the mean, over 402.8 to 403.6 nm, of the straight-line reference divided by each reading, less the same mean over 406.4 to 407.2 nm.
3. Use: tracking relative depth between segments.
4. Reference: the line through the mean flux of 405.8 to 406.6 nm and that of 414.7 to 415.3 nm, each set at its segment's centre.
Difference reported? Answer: 0.00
